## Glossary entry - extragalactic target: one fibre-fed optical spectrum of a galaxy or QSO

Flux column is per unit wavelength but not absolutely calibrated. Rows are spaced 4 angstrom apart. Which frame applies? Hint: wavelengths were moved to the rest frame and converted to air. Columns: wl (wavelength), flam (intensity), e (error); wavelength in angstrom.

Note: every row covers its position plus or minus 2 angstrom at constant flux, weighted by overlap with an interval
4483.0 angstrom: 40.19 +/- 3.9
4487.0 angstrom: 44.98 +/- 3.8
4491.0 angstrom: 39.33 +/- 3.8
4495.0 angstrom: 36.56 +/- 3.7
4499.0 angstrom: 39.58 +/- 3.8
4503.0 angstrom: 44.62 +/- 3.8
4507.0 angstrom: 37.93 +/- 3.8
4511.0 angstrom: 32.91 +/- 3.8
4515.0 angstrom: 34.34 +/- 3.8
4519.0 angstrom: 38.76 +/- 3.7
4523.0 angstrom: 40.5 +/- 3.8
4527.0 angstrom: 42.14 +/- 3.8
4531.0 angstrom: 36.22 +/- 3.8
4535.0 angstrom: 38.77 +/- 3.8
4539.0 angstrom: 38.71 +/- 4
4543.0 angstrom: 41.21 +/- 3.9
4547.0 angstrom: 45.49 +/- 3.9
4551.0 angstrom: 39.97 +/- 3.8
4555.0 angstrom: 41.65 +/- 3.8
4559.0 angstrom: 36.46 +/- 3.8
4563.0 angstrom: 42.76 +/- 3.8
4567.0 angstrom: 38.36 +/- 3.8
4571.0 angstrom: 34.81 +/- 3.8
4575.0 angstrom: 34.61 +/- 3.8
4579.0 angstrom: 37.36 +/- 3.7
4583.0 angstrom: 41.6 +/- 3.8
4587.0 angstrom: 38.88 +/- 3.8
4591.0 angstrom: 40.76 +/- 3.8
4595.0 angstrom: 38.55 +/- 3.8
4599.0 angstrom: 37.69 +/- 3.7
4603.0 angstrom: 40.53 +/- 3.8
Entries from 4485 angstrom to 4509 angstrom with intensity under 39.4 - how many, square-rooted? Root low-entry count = 1.7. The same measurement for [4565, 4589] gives 2.2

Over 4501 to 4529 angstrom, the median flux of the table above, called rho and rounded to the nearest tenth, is 38.8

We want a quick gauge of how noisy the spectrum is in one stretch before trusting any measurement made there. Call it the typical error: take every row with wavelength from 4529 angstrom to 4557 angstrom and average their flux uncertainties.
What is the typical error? 3.86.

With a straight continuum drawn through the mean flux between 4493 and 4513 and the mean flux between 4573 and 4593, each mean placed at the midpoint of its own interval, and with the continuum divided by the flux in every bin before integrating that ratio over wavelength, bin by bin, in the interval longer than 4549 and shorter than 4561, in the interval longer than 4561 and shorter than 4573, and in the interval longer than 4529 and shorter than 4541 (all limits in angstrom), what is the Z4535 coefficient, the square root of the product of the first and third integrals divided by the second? 0.99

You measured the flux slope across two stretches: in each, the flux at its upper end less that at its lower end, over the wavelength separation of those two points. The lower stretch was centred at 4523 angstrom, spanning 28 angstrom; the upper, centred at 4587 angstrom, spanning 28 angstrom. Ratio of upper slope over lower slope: 0.5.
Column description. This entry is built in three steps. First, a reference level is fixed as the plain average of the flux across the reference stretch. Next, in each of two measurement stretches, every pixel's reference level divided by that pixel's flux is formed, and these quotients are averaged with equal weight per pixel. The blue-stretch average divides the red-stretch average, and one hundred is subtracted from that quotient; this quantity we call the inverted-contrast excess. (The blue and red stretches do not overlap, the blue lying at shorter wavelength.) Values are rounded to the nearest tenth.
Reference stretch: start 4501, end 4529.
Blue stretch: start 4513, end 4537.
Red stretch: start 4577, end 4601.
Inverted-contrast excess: -99.0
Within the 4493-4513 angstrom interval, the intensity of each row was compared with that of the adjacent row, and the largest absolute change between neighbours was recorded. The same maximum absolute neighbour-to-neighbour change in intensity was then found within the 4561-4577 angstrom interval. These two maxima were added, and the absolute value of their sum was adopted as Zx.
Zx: 11.1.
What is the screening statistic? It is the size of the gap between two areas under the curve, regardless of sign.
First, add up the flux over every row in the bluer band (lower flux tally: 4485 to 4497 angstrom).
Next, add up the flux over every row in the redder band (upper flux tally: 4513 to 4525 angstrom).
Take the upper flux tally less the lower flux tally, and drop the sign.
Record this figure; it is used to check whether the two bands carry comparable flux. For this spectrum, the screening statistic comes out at 7.3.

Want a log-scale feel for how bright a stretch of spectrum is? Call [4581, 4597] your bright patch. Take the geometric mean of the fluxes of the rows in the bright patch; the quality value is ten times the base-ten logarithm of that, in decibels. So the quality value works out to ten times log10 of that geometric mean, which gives 16.0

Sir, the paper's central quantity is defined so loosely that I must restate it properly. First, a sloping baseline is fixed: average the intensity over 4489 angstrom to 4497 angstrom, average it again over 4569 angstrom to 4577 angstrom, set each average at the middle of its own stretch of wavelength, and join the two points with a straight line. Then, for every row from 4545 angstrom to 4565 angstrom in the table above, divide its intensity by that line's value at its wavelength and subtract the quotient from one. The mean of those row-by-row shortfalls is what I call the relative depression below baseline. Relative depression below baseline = -0.16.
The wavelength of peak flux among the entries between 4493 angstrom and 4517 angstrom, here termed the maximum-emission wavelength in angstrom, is 4503.0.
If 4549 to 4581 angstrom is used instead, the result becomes 4563.0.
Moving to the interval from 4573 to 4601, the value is 4583.0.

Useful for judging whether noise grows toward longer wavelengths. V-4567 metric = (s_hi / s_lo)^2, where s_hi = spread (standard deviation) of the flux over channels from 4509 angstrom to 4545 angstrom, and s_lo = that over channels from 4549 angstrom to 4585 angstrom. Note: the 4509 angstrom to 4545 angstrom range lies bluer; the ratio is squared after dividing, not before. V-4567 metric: 1.0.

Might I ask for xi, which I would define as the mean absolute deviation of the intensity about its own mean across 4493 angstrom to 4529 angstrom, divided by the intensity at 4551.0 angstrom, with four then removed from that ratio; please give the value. -3.93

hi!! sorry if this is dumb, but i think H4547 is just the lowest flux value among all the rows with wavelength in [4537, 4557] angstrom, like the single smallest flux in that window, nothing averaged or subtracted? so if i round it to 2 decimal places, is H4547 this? 38.71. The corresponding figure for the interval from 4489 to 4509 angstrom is 36.56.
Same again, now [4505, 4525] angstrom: 32.91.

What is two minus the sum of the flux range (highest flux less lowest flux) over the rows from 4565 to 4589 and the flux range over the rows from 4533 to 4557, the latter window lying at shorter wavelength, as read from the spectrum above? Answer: -11.8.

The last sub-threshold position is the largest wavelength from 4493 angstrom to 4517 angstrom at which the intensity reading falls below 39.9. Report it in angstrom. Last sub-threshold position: 4515.0 angstrom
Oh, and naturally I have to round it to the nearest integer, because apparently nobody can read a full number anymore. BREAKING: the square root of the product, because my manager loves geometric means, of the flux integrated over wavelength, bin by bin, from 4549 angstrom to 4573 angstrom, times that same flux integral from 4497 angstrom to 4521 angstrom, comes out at 924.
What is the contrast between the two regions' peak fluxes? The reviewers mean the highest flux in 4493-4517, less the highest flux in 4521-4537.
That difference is 2.5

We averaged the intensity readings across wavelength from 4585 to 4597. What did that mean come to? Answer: 39.4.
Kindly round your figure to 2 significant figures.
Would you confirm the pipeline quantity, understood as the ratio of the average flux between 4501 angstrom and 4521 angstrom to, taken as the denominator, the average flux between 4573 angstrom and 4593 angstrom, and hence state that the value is 0.98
